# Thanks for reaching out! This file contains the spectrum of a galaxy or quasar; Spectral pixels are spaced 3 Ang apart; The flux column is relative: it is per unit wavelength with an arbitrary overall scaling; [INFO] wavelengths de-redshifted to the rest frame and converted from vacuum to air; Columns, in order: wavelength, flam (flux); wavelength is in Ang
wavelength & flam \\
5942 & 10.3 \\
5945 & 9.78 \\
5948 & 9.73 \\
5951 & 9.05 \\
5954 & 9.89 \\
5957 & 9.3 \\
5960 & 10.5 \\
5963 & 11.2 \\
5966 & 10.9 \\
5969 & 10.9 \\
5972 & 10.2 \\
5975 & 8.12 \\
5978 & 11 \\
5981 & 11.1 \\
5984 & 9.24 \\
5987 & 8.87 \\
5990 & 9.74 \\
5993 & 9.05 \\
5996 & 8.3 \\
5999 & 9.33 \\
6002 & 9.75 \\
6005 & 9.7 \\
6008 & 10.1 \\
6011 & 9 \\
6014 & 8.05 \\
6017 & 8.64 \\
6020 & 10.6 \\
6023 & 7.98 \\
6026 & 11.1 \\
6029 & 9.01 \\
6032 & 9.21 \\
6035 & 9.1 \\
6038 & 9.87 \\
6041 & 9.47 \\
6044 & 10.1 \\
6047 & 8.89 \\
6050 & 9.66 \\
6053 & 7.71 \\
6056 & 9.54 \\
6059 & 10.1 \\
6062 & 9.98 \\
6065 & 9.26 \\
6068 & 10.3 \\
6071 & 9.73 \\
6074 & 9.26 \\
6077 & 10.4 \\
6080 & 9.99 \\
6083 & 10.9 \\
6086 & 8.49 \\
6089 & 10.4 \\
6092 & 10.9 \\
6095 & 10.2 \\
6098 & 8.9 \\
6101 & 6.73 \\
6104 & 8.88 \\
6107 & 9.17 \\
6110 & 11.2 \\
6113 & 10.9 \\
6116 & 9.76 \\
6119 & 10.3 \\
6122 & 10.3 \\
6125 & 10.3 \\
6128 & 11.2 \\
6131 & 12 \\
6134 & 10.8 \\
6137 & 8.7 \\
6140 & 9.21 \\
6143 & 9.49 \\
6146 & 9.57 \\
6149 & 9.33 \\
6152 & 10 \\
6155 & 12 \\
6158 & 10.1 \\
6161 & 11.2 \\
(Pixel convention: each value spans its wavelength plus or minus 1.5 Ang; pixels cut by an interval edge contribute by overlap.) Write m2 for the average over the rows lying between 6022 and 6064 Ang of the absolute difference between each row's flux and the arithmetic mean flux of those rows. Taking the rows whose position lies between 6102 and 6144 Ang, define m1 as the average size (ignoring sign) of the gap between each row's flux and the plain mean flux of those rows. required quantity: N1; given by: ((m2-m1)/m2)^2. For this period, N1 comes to 0.07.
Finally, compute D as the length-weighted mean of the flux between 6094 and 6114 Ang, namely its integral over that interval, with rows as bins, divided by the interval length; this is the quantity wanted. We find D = 9.4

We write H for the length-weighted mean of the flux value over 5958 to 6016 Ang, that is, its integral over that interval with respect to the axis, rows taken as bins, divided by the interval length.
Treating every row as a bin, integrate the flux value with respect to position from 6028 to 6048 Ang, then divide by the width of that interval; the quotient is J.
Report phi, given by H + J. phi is 19.1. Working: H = 9.7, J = 9.40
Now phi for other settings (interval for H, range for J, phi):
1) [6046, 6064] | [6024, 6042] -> 18.9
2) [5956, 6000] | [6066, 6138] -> 19.9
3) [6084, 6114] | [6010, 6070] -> 19.0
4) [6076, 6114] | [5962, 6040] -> 19.4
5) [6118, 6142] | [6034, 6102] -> 19.9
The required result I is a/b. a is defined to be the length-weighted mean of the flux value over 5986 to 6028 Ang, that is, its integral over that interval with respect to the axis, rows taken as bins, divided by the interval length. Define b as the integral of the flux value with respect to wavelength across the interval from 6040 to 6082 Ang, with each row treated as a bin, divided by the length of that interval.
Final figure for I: 0.97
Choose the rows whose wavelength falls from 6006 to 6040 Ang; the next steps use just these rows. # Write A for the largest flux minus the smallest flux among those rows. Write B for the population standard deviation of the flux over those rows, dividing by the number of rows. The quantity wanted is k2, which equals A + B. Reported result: 4.07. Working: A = 3.12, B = 0.95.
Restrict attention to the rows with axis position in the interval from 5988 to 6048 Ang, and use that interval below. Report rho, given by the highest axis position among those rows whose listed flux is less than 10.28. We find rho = 6047 Ang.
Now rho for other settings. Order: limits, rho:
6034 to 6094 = 6086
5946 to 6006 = 6005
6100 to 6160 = 6158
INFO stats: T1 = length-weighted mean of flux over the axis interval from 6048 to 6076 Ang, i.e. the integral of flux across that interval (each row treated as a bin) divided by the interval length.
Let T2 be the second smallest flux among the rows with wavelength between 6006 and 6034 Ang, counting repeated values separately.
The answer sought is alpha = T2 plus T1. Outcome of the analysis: 17.6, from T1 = 9.5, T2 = 8.05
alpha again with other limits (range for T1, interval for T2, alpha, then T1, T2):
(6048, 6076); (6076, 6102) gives 18.0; 9.5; 8.49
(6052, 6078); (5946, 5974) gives 18.9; 9.6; 9.3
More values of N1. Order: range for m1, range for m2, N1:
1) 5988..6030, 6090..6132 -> 0.06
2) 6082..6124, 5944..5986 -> 0.07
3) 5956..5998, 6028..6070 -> 0.80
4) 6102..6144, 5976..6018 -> 0.03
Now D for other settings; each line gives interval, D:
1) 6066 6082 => 9.9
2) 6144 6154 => 9.7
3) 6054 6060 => 9.6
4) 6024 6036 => 9.6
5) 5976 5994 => 9.8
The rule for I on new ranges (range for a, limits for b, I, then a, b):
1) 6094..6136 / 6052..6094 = 1.02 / 10.0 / 9.81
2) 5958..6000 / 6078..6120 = 1.01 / 9.9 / 9.77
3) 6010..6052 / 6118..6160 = 0.91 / 9.3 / 10.25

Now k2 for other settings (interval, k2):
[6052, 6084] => 3.99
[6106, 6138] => 4.21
